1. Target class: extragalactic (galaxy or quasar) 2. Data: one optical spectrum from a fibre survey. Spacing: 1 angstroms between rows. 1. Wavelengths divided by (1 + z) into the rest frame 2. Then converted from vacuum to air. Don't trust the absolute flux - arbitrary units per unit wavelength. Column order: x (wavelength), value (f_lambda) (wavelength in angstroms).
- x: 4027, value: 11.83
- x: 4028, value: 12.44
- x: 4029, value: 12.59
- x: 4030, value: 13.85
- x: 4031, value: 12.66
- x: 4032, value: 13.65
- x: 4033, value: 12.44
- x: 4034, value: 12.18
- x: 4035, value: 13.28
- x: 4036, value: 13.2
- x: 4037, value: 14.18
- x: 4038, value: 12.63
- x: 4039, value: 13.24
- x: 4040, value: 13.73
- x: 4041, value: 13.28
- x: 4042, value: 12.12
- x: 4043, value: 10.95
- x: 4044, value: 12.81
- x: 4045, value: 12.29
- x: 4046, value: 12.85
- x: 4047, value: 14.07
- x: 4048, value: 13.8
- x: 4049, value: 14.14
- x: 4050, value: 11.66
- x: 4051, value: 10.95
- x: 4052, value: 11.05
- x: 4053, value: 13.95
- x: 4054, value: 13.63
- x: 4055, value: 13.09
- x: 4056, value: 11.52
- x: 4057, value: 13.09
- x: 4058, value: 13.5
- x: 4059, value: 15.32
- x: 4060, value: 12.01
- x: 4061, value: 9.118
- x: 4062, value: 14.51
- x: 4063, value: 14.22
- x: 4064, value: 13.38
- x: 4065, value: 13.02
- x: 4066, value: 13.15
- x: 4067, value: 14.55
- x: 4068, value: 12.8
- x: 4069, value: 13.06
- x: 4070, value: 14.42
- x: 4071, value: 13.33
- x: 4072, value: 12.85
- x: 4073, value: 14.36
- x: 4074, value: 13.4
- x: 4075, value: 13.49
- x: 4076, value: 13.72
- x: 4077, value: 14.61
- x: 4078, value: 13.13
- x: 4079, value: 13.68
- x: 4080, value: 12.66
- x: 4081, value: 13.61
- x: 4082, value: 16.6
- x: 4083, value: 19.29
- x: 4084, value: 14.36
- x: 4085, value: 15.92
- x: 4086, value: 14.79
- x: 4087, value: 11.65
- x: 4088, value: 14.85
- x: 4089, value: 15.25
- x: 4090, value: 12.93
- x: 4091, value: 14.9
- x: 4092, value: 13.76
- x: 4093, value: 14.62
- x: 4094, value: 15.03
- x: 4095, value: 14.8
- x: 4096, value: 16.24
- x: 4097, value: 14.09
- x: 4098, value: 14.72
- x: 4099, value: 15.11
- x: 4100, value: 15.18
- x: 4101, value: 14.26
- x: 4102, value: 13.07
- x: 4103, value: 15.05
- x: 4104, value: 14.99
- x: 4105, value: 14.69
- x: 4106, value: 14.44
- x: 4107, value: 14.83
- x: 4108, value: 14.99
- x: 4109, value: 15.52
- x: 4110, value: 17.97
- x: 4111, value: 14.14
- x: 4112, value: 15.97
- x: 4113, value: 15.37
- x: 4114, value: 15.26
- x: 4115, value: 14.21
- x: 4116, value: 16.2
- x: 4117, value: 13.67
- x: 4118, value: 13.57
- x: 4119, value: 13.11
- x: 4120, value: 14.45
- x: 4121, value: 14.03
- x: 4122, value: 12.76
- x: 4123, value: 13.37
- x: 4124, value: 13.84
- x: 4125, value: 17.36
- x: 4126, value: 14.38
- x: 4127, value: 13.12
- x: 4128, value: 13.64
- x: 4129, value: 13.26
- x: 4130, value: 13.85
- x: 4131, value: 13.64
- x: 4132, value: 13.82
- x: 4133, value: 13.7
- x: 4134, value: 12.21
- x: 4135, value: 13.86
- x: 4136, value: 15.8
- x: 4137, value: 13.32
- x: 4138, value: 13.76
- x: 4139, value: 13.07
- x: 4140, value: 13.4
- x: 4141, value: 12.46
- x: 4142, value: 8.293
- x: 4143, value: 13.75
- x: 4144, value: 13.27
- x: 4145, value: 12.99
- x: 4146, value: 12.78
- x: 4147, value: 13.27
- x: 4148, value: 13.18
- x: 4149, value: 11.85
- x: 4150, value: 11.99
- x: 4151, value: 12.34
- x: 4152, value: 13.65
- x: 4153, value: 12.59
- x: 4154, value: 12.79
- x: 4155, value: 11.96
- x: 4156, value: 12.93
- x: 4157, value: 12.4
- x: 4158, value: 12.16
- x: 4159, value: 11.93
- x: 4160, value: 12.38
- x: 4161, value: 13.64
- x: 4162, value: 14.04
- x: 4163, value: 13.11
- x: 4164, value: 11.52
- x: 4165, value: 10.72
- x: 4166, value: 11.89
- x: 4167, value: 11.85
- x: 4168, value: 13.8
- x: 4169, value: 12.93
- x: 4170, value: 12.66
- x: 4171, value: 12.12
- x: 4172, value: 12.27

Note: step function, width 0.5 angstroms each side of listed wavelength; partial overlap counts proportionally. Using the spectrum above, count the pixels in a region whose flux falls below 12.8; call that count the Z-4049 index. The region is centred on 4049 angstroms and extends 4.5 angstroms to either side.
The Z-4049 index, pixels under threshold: 4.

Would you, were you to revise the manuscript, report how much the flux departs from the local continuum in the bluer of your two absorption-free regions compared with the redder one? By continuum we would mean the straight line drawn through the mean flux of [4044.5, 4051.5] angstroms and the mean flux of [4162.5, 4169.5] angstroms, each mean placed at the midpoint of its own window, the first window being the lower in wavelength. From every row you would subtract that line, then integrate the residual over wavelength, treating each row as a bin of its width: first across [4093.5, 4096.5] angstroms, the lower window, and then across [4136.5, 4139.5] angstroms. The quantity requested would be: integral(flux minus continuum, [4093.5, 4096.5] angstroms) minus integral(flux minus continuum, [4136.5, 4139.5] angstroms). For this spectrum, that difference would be 5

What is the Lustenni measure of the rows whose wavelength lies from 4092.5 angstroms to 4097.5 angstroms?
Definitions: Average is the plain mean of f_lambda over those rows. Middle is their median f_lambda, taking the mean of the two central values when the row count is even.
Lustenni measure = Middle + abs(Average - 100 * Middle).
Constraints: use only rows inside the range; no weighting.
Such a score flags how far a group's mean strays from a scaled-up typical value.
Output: 1480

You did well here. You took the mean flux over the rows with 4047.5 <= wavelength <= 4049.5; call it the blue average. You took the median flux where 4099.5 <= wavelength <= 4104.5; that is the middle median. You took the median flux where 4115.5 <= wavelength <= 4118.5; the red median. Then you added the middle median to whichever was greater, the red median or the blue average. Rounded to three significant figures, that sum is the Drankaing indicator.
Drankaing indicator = 29.0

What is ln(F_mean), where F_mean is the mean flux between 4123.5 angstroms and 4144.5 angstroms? 2.60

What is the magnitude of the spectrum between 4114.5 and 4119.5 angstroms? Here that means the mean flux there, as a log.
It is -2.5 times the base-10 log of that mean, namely -2.88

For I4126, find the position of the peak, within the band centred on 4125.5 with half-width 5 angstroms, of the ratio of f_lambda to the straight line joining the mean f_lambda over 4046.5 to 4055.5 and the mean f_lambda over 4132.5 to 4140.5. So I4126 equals 4125 angstroms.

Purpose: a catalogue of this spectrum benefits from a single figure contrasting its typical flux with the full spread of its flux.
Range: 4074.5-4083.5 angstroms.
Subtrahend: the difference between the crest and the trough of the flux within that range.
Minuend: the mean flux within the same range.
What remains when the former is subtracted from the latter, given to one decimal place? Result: 7.9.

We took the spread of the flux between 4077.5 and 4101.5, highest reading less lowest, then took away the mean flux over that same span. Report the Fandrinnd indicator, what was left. -7.0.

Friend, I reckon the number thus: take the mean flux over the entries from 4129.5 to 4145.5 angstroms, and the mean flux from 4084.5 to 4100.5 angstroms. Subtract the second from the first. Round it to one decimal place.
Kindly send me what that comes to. -1.4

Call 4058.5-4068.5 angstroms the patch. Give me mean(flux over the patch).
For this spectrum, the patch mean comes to 13.2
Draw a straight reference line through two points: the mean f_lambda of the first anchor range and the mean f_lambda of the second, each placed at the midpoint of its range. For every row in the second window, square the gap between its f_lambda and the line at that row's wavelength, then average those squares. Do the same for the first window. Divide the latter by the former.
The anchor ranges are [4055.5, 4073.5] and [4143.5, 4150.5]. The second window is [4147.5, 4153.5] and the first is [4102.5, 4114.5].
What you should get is 14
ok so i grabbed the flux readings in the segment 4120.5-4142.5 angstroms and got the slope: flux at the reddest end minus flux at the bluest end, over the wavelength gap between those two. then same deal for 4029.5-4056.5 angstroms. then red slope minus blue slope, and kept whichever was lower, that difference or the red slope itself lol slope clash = -0.27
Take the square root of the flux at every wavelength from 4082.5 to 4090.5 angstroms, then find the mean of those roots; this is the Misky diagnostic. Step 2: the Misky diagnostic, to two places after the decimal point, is 3.85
